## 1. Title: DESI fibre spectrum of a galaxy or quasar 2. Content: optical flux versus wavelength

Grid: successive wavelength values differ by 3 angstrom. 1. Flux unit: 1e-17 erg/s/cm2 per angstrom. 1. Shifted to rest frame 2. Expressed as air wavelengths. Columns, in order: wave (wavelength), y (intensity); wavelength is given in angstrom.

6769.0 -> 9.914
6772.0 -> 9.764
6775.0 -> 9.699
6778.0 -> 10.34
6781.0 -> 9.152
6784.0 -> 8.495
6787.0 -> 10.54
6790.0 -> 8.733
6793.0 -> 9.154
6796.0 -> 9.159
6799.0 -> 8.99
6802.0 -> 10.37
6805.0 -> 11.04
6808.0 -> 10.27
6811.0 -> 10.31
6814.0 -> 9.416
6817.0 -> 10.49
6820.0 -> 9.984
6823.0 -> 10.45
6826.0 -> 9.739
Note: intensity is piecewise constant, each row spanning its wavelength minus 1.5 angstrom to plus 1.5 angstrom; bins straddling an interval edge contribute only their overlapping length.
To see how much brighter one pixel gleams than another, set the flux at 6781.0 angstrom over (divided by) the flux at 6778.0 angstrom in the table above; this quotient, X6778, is 0.89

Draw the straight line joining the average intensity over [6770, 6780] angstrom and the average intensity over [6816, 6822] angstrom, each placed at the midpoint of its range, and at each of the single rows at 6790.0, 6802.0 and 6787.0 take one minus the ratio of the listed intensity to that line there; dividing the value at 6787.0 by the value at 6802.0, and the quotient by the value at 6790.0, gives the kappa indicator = 16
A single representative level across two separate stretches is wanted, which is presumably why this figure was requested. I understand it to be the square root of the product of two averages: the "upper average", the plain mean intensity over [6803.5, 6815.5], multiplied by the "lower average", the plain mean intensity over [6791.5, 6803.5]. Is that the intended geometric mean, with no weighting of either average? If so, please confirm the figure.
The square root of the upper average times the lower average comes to 9.83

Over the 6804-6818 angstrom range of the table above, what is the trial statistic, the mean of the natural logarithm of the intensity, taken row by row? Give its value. 2.33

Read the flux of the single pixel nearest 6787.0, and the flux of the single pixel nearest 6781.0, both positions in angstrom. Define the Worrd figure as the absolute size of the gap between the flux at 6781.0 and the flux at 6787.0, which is 1.4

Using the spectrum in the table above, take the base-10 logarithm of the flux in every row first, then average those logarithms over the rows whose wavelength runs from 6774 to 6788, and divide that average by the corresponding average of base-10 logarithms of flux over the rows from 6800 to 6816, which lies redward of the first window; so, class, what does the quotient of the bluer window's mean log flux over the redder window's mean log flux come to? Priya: 0.972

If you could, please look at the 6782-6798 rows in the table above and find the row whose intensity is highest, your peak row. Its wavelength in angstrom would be 6787.0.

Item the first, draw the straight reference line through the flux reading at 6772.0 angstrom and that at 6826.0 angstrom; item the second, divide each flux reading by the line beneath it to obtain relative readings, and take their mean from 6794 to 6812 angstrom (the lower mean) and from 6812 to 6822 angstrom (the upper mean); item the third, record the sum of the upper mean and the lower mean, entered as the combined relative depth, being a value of 2.05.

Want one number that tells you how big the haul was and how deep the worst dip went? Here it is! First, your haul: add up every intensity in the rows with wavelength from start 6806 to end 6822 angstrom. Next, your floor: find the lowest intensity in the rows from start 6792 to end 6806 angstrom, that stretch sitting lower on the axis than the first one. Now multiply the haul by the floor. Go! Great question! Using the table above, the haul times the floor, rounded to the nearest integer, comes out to 454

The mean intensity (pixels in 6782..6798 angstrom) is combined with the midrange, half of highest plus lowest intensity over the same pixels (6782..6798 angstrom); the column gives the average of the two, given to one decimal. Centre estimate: 9.4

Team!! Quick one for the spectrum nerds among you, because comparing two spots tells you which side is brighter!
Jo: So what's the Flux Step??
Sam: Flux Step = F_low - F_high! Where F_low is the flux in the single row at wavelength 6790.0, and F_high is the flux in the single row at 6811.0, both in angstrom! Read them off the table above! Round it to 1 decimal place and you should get -1.6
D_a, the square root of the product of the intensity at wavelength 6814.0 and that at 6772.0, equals 9.59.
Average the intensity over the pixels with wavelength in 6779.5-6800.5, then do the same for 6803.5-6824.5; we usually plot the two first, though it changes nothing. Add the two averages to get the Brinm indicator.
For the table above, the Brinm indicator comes 19.5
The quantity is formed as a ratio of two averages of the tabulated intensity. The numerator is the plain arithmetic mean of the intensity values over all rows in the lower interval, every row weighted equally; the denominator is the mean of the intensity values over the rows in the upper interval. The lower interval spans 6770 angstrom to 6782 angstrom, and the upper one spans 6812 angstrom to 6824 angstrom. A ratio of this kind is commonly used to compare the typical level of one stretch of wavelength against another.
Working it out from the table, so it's 0.97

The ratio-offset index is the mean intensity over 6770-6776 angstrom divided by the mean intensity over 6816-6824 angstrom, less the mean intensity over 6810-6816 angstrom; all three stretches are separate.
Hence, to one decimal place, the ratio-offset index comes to -8.9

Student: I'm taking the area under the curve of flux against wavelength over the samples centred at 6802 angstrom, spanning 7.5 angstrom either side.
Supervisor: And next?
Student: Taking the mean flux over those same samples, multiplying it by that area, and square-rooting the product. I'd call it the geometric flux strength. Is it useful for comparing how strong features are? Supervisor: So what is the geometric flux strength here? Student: 38.6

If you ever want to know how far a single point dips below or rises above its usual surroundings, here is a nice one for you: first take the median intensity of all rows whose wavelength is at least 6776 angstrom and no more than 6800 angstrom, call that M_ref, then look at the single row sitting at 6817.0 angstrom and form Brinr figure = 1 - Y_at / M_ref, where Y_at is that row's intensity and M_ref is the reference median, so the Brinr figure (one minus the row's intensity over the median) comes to -0.15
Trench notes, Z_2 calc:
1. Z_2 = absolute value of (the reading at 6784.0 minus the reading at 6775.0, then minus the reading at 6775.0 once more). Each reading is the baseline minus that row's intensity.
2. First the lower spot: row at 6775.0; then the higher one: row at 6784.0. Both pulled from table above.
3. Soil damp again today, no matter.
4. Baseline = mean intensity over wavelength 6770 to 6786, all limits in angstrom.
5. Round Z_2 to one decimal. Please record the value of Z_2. 1.4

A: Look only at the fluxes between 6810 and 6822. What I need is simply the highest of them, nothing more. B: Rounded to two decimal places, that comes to 10.49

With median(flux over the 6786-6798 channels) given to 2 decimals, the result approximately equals 9.16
